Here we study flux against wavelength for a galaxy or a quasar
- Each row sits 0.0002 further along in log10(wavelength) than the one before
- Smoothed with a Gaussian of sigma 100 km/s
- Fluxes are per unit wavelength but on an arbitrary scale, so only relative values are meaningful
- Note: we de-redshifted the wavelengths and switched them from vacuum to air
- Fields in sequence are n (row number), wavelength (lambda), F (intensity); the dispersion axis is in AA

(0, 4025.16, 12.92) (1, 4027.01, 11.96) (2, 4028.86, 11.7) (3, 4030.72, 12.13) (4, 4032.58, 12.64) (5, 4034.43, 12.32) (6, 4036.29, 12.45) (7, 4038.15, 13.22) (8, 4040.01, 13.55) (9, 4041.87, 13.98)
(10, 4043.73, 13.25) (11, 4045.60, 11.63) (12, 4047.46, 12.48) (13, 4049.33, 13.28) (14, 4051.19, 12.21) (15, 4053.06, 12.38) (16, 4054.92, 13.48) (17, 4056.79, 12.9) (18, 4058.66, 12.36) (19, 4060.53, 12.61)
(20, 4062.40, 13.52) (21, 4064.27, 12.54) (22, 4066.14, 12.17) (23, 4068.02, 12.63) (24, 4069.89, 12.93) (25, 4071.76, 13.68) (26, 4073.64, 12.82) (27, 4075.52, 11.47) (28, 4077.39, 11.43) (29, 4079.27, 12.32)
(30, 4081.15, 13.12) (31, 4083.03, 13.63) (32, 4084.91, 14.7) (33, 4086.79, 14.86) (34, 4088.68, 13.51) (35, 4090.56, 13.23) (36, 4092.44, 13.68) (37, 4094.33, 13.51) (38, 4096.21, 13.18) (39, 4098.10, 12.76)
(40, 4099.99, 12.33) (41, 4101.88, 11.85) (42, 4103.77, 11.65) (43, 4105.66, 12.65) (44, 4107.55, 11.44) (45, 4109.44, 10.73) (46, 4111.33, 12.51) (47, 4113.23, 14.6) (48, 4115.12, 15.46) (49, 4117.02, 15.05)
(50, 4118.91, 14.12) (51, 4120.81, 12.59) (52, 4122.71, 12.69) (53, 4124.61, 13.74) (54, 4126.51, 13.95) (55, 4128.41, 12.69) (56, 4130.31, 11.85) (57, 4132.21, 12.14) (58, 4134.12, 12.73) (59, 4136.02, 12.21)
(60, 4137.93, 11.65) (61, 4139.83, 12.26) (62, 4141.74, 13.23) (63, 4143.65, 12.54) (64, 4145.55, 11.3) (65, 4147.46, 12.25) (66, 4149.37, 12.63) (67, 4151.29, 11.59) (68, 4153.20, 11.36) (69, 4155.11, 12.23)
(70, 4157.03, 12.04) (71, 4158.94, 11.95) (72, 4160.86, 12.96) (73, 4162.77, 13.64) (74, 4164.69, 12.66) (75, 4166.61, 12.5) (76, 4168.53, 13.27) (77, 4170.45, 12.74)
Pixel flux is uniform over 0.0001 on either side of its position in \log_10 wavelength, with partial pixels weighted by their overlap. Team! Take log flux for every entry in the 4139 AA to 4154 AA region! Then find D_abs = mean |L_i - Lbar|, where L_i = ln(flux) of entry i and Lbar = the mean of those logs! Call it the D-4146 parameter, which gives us 0.045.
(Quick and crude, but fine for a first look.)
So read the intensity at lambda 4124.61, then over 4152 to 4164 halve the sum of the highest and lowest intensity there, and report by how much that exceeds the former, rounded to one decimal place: -1.2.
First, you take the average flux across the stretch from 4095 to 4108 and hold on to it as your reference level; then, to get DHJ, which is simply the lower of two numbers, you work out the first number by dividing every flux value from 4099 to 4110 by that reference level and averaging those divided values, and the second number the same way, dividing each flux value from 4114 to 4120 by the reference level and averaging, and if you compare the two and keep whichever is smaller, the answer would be 0.96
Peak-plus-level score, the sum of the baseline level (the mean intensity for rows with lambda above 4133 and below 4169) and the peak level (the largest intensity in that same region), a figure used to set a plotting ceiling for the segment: 26.0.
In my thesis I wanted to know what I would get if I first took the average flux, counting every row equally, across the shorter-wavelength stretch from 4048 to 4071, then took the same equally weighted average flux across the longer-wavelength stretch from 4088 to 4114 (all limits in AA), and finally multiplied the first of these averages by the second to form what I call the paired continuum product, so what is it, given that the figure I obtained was 162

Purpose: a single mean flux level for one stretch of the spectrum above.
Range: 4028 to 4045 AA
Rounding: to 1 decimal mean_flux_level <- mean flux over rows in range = 12.8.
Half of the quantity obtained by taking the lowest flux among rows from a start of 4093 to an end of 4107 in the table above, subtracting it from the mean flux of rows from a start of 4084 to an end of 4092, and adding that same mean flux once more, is 8.2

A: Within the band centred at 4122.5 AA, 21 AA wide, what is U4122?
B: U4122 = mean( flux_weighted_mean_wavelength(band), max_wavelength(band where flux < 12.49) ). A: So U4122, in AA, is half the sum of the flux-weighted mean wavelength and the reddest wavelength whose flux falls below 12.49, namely 4127.3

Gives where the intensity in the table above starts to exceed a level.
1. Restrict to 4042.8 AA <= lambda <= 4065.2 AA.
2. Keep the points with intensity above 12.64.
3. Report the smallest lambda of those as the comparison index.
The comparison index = 4043.73 AA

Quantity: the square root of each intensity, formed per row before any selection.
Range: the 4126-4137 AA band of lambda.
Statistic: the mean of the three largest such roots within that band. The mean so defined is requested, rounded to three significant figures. 3.62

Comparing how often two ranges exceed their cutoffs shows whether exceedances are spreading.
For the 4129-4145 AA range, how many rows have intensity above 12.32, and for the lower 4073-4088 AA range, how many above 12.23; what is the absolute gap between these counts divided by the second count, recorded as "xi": 0.50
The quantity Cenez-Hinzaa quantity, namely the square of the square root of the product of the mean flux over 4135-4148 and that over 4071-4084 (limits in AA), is 154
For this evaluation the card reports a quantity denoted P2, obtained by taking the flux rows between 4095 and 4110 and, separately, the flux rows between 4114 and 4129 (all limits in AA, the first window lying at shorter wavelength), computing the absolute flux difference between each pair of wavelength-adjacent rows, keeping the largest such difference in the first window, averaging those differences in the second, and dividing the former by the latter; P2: 1.5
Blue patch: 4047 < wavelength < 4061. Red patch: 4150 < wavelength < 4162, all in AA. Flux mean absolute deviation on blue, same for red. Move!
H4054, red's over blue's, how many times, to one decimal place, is 1.0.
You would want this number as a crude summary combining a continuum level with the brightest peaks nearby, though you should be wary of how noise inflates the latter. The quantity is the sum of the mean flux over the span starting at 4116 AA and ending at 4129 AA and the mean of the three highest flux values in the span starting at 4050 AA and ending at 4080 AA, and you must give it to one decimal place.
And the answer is 27.1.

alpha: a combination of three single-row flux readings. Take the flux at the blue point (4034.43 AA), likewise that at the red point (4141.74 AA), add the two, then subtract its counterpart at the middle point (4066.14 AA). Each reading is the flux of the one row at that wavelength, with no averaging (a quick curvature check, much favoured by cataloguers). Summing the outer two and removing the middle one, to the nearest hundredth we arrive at 13.38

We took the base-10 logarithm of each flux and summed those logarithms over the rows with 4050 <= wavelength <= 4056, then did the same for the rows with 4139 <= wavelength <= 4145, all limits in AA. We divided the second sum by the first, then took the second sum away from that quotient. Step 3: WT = -2.31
